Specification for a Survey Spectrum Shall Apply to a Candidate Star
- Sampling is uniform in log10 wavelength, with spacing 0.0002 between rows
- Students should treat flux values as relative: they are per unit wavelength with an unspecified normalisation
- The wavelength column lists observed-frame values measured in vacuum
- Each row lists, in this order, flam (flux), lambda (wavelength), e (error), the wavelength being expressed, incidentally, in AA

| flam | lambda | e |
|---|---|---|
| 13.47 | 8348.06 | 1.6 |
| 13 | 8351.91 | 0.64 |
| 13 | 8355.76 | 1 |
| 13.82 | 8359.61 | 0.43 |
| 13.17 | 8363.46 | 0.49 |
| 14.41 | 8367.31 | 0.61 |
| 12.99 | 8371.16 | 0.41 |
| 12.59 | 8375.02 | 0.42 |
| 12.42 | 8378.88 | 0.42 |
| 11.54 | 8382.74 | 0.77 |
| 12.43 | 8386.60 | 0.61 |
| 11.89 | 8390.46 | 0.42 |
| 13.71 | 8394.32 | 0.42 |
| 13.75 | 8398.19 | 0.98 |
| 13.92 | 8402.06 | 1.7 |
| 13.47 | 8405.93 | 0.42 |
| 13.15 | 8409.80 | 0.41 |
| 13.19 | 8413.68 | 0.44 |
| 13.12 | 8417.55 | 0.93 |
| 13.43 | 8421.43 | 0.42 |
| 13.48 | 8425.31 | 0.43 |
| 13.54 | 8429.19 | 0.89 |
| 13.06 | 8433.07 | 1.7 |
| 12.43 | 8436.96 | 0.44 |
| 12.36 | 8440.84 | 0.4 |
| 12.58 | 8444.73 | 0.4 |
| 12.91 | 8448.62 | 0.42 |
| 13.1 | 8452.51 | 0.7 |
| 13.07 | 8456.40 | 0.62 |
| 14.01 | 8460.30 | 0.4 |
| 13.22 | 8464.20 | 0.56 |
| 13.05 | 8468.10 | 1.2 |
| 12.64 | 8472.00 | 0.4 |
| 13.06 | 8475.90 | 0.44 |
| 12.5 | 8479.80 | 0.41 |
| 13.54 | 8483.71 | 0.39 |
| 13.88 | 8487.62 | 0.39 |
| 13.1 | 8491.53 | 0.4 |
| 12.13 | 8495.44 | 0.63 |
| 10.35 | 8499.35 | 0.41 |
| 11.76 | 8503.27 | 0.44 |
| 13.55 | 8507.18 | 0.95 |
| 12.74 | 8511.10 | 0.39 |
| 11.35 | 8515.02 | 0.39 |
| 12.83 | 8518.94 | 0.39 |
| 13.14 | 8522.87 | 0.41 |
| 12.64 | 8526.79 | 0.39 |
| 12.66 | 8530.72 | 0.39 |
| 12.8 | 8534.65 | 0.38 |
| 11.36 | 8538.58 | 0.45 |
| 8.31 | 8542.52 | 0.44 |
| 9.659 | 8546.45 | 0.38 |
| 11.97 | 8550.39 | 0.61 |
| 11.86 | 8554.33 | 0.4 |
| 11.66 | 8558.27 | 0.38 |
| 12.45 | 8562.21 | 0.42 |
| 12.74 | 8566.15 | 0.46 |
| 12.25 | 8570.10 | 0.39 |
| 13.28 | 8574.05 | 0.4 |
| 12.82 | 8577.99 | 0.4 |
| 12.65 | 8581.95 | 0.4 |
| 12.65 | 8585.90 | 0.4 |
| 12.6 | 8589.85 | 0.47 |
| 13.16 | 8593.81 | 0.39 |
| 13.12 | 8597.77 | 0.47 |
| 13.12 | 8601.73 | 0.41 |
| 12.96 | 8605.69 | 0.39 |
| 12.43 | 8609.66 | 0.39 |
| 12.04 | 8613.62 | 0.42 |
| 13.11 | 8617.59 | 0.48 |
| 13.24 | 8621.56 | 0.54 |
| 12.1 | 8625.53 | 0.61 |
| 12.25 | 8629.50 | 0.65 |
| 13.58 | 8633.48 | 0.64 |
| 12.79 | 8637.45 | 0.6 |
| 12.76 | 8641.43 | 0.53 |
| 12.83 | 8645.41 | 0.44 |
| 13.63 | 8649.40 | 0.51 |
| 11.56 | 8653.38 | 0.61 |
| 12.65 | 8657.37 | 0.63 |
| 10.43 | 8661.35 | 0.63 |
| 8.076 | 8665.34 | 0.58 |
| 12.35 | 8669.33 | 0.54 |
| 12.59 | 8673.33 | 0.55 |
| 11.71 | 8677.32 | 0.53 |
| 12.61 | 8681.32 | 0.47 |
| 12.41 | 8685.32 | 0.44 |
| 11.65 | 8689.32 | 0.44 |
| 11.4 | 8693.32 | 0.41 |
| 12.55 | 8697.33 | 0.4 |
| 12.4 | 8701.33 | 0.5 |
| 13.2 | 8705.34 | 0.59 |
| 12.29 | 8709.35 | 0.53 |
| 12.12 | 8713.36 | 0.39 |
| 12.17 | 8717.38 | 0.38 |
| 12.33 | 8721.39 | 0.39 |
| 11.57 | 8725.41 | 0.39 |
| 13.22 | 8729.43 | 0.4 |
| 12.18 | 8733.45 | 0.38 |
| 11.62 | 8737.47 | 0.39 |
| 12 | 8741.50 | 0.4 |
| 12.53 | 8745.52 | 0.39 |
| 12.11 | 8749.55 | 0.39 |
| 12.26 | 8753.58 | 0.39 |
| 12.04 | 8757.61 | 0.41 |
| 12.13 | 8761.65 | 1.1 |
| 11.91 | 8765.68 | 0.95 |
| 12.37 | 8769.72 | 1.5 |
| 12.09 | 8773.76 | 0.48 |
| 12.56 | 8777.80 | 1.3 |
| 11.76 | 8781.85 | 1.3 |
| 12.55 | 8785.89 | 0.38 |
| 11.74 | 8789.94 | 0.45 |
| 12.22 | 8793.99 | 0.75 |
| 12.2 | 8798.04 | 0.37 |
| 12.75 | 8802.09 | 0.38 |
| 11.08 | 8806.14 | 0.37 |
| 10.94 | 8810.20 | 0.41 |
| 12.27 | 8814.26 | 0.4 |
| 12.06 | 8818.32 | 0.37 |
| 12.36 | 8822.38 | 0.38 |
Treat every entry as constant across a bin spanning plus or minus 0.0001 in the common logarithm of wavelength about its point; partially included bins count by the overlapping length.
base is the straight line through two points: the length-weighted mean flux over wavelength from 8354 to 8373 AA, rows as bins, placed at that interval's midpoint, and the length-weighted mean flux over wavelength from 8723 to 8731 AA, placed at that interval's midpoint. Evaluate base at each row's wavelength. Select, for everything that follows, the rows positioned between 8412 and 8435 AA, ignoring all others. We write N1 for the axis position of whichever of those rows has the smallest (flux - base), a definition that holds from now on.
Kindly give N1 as 8433.07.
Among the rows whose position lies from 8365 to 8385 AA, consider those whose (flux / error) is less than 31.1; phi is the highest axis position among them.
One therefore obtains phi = 8382.74 AA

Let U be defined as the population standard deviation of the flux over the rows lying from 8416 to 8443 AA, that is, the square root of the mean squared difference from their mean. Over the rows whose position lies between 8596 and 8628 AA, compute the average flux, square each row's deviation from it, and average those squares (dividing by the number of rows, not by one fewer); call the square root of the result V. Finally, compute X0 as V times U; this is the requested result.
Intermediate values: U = 0.5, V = 0.46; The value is 0.21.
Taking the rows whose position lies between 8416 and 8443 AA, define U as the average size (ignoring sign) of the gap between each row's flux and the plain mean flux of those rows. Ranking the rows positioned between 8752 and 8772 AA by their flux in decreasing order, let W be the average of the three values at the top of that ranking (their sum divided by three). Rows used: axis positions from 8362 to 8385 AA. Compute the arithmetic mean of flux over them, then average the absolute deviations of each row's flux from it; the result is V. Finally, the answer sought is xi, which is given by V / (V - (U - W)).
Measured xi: 0.05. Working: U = 0.38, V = 0.67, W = 12.3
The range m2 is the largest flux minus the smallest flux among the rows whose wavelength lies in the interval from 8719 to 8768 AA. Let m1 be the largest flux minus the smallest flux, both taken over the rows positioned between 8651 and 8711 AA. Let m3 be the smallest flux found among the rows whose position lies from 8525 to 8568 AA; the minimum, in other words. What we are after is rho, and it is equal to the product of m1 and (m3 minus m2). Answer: 34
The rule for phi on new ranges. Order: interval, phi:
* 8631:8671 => 8669.33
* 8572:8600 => 8597.77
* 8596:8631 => 8629.50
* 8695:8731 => 8725.41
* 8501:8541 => 8538.58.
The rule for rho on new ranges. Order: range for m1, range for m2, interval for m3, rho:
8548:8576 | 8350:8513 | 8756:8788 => 12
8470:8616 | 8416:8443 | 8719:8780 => 58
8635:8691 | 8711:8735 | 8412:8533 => 48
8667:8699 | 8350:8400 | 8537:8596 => 7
